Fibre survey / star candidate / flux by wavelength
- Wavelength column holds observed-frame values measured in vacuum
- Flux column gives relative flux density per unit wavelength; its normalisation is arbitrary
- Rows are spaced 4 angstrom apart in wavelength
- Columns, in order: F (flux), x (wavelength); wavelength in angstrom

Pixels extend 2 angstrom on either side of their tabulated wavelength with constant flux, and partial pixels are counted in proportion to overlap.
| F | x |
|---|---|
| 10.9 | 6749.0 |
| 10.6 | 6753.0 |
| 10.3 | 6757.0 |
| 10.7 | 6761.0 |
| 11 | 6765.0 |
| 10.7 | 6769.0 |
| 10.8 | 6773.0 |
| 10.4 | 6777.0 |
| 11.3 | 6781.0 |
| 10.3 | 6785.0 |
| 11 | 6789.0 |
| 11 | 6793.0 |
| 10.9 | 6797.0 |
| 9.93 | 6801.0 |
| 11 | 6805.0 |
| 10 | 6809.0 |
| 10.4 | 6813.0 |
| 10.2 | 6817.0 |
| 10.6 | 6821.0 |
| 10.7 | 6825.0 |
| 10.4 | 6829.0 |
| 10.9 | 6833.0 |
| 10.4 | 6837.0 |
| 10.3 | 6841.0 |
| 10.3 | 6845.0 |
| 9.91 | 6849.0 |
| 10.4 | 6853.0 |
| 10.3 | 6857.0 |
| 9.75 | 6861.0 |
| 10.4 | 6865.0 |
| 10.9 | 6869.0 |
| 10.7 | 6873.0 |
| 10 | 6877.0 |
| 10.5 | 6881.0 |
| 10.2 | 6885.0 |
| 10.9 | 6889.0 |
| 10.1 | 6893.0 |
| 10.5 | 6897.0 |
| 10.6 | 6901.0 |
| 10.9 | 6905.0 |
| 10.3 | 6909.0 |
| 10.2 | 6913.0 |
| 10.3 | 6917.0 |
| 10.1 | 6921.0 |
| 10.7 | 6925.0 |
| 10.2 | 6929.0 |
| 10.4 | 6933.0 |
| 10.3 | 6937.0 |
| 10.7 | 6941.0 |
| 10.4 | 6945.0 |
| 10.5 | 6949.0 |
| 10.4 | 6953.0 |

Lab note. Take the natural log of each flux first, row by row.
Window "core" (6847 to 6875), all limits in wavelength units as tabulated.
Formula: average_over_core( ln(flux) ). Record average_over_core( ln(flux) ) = 2.335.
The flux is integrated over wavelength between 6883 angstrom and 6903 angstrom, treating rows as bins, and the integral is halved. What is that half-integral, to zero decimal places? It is 105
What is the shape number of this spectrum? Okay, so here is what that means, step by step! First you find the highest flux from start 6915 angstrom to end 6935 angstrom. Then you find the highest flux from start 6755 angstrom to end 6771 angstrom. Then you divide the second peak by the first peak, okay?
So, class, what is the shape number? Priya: 1.03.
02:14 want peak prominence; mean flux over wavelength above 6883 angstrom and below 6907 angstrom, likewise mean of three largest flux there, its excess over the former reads 0.27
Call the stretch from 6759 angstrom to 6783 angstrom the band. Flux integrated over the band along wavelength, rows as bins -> 260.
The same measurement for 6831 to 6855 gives 249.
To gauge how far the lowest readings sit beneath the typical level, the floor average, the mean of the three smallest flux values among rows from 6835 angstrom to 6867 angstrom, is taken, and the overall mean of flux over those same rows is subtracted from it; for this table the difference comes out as -0.23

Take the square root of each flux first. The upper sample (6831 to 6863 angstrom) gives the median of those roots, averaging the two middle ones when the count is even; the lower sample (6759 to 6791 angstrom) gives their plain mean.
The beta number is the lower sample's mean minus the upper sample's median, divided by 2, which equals 0.036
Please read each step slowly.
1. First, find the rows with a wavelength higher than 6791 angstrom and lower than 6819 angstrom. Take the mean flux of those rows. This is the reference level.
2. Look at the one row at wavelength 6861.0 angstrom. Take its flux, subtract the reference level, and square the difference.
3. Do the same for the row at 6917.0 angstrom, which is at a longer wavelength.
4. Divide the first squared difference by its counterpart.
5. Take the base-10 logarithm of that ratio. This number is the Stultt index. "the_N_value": 1.2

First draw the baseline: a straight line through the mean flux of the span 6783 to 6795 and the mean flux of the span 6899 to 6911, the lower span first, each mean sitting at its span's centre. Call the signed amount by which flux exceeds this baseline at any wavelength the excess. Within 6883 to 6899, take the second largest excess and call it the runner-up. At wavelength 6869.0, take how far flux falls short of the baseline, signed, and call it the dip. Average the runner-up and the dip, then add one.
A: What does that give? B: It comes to 0.82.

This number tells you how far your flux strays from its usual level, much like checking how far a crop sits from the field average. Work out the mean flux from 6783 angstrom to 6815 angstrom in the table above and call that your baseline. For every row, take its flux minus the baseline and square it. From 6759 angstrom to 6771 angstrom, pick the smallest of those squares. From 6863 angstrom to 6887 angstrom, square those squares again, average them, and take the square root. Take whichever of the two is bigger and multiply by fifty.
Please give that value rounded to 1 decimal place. 7.5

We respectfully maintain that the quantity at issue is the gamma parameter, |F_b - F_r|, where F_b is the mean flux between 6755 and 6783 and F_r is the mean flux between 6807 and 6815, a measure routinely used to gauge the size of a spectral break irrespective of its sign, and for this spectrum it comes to 0.54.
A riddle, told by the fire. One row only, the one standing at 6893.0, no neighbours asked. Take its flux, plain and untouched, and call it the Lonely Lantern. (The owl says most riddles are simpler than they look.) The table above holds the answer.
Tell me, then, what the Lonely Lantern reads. 10.1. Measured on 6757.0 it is 10.3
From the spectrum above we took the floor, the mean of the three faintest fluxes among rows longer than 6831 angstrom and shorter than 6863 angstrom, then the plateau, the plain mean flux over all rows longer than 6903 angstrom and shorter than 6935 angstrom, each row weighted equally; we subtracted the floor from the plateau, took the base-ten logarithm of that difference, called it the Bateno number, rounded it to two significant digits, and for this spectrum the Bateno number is -0.40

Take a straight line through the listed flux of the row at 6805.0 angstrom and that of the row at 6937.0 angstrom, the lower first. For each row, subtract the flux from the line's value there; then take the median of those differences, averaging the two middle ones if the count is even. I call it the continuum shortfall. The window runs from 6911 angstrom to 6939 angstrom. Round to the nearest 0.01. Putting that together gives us 0.11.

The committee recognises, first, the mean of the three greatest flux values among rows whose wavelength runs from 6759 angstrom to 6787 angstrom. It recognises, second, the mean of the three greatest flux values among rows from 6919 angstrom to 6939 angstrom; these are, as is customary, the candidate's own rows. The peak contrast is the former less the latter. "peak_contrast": 0.57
